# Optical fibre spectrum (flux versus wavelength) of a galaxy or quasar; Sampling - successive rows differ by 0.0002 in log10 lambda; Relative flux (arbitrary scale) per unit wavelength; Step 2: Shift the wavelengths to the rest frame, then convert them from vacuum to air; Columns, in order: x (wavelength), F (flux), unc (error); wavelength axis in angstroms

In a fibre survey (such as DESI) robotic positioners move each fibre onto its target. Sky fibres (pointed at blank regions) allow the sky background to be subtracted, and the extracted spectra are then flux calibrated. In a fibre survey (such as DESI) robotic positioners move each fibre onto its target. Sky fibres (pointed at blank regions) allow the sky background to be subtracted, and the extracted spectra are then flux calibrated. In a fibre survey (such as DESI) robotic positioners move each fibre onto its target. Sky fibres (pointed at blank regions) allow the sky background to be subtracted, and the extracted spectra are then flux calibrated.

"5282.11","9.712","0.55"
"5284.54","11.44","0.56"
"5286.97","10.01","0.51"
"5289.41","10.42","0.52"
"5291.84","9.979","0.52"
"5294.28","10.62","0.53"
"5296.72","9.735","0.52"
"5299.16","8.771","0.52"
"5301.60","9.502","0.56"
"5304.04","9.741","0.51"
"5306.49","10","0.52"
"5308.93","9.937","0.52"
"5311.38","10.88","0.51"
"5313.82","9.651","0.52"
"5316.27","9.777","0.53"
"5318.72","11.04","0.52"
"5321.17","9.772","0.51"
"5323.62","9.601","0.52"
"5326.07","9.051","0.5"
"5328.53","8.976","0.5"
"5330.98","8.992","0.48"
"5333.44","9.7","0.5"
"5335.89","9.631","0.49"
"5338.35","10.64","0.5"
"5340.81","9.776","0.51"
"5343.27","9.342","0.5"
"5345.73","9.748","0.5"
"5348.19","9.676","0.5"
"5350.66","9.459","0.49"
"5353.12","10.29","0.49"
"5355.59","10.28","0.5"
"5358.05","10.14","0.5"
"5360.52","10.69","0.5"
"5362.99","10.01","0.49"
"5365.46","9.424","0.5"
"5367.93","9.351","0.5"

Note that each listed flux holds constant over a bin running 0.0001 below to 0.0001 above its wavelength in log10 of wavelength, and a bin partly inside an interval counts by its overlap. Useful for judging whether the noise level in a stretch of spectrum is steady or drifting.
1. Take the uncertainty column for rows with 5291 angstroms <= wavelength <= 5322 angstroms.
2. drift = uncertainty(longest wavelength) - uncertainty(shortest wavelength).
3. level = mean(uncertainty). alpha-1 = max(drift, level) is 0.522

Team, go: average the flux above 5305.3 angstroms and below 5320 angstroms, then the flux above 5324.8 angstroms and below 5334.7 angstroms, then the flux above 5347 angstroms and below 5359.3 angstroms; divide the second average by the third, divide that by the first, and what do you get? 0.090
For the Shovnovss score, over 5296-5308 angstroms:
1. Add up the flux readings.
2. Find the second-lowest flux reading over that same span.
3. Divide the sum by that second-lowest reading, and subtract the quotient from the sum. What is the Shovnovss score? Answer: 42.7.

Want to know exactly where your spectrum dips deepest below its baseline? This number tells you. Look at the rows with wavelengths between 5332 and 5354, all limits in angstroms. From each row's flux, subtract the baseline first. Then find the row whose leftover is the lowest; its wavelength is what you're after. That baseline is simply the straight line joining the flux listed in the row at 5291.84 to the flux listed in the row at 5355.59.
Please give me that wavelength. 5343.27 angstroms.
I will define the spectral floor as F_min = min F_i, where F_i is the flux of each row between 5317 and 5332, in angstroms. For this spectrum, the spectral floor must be 8.976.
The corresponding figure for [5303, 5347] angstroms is 8.976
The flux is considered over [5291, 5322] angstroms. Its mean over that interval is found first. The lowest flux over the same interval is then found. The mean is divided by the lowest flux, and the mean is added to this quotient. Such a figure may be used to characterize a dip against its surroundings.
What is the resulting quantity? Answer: 11.1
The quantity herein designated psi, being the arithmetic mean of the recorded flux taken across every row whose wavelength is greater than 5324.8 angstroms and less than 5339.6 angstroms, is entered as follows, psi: 9.5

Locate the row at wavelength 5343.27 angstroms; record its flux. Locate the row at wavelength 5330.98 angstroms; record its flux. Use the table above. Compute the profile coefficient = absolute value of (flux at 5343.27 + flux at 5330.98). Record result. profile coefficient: 18.3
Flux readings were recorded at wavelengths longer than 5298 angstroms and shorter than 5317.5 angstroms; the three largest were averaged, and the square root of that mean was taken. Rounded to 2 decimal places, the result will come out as 3.21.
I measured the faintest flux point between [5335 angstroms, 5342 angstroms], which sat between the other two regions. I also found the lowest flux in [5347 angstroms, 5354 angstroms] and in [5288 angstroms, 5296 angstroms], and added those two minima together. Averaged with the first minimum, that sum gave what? 14.53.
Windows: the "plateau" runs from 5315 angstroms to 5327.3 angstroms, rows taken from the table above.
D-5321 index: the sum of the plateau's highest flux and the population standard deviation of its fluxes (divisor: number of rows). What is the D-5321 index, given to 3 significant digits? 11.7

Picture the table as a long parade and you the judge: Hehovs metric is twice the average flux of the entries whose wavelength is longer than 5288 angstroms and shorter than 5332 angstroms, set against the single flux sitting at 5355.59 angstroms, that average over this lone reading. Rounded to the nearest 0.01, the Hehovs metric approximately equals 1.91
